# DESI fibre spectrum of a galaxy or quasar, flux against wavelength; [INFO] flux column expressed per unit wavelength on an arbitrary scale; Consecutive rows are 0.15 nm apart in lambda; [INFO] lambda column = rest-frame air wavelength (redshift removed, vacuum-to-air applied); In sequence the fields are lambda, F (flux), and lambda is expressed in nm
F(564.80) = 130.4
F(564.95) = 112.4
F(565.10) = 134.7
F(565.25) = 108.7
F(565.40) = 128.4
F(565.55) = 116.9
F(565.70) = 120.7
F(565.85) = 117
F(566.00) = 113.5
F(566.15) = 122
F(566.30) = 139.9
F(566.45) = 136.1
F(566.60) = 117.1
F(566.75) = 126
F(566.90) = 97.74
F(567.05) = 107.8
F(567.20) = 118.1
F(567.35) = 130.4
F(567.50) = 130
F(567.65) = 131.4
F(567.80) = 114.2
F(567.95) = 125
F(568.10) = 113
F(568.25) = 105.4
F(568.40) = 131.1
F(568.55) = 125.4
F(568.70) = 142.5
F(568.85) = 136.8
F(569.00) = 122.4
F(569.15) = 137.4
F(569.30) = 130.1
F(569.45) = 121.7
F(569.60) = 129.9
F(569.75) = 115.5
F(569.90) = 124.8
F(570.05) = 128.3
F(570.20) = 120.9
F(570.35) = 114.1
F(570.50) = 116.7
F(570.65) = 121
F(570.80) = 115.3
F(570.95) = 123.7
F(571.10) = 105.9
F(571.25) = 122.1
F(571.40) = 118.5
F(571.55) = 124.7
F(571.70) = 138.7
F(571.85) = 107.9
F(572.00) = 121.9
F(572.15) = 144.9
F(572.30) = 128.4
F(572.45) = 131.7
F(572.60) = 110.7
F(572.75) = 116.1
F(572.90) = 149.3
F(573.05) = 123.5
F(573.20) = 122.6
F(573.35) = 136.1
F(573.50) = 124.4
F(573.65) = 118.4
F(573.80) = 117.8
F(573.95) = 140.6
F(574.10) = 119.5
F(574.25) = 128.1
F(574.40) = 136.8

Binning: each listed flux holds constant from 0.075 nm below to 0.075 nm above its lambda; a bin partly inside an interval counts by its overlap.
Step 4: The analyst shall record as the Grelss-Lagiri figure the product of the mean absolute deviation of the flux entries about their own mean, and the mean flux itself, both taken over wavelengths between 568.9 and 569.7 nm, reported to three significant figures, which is 641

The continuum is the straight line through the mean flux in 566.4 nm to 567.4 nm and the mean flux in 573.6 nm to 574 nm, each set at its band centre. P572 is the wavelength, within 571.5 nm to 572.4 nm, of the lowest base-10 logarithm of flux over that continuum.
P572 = 571.85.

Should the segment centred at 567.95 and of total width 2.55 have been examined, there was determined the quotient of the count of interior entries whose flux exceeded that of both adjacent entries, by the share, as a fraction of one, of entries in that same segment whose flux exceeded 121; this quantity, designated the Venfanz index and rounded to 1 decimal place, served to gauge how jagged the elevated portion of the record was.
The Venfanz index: 7.7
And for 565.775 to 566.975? 4.0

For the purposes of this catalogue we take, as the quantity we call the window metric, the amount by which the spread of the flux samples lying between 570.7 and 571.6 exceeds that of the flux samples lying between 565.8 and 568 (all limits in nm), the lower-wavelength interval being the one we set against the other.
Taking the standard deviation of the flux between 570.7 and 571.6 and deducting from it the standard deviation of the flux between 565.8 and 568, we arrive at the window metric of -4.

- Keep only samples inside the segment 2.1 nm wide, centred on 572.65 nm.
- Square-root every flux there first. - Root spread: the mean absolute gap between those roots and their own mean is 0.433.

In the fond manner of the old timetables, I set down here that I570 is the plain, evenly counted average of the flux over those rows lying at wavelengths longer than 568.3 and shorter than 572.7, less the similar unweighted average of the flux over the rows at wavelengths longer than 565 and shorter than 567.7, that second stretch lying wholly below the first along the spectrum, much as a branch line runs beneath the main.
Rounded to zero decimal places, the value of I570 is 3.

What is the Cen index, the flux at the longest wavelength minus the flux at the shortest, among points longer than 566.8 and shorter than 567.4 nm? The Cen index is 33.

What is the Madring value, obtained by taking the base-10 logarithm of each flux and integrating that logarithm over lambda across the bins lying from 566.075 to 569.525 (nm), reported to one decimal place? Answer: 7.2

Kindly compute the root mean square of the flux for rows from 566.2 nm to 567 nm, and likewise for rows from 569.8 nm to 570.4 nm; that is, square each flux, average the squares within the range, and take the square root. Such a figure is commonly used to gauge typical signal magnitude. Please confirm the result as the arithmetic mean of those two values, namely 123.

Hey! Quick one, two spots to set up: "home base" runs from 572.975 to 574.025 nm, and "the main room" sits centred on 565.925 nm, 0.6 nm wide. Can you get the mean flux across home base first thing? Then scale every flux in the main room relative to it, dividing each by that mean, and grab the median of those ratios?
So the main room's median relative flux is 0.94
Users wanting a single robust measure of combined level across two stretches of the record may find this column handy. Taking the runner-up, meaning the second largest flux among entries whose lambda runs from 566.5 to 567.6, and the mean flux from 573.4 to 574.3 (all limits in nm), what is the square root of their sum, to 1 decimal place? 16.0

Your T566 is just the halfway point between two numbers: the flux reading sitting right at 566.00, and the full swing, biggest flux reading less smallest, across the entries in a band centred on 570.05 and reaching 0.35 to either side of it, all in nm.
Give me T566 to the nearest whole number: 64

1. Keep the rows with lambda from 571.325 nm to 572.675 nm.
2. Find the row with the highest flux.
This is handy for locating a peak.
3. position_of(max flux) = 572.15 nm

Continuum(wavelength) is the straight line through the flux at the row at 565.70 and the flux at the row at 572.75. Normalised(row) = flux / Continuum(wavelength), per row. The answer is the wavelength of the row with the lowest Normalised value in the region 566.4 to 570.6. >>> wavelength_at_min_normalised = 566.90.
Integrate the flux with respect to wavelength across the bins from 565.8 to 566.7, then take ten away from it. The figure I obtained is 102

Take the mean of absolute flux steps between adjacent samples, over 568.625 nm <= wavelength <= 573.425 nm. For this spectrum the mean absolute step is 11.8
